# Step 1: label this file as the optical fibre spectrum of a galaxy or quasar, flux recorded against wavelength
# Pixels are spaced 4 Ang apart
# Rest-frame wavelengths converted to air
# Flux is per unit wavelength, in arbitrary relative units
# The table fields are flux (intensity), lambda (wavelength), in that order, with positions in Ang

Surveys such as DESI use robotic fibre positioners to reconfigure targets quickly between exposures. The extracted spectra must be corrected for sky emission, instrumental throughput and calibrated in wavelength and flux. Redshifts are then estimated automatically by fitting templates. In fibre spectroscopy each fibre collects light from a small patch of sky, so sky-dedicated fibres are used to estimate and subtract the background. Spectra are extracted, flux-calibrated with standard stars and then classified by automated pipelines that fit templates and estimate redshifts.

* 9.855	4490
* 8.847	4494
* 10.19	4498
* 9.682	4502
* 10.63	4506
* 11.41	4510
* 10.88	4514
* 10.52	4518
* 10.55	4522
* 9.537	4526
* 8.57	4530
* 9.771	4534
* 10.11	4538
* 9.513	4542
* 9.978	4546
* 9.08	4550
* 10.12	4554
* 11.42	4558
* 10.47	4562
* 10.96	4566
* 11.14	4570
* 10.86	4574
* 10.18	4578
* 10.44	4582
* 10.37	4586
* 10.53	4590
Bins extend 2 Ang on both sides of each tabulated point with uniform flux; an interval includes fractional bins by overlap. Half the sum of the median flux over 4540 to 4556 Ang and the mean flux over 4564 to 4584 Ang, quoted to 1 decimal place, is 10.2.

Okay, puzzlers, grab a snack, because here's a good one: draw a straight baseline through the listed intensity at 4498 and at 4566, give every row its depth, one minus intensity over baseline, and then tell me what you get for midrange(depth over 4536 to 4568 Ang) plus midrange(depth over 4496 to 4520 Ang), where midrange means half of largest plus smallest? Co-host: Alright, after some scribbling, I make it 0.03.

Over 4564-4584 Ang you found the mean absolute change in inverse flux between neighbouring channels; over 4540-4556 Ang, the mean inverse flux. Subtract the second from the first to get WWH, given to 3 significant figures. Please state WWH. -0.100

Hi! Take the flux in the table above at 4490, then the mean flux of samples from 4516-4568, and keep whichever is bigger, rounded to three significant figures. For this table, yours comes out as 10.0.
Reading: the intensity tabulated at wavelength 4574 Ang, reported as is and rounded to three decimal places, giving 10.860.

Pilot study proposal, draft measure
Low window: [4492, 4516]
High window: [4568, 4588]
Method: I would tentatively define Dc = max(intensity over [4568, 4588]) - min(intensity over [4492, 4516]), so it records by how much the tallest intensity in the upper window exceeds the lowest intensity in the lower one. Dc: 2.3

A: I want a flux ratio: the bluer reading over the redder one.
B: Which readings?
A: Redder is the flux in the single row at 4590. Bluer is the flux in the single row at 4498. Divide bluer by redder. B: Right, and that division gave 0.97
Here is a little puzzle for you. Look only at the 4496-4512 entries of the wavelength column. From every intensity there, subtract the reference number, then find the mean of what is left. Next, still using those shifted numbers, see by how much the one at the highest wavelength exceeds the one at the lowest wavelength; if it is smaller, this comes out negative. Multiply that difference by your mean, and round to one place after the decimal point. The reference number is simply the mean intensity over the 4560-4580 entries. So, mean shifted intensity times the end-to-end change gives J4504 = -0.3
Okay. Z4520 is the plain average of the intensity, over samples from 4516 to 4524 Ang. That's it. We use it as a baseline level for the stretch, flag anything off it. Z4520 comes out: 10.5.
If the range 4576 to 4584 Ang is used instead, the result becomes 10.3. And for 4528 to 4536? 9.2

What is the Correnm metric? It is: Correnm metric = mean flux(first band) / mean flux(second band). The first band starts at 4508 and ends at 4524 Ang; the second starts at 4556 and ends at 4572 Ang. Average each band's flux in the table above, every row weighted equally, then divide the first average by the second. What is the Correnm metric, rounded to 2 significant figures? 0.99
